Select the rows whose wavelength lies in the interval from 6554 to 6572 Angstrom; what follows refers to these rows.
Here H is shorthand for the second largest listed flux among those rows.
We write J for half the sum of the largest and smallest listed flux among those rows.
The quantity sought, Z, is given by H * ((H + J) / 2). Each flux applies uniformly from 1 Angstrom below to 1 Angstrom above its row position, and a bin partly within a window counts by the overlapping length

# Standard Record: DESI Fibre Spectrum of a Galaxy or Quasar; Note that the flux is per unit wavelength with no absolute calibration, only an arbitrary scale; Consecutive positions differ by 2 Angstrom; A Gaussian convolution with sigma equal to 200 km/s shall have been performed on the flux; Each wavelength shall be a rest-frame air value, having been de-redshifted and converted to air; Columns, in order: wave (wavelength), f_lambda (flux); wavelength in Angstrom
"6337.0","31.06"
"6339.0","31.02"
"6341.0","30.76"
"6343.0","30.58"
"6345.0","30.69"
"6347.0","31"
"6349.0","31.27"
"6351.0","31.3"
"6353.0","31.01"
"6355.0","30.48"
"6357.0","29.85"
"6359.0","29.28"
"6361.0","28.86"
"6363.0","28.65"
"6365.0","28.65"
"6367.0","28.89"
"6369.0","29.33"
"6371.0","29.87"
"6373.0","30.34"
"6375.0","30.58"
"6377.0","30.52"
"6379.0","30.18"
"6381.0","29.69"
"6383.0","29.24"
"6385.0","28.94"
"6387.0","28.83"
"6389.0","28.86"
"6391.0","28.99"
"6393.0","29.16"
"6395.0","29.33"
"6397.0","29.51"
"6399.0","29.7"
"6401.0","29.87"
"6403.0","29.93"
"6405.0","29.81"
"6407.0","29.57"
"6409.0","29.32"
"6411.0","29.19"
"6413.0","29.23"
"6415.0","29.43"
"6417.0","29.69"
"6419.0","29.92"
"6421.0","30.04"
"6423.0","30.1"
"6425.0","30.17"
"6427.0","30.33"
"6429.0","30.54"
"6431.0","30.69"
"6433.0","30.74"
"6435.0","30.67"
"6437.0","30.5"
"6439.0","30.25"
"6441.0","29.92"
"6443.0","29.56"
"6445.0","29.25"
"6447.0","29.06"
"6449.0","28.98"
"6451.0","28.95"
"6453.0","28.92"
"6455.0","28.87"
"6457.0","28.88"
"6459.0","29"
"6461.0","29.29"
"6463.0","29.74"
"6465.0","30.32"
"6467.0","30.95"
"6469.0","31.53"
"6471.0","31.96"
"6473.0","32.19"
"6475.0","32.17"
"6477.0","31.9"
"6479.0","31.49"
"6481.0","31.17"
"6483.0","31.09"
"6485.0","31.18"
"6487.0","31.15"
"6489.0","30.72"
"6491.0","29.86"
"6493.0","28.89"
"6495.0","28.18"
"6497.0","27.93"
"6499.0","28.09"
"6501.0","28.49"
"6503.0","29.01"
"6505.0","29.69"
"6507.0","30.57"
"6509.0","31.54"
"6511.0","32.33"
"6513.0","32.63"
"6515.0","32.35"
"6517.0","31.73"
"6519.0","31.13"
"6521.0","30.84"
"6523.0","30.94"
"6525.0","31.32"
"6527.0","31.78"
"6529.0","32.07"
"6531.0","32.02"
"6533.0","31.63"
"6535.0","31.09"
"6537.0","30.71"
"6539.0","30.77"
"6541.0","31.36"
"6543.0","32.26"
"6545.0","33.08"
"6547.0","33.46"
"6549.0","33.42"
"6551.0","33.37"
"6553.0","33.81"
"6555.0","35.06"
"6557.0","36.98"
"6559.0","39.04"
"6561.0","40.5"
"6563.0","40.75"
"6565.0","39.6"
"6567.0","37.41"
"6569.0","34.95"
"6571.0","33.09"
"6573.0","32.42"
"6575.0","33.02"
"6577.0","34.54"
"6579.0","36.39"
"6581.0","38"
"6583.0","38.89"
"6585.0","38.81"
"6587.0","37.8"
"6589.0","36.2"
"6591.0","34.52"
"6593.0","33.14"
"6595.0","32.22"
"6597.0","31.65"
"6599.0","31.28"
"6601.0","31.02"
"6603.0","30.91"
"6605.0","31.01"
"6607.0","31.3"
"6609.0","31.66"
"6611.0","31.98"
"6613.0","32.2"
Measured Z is 1568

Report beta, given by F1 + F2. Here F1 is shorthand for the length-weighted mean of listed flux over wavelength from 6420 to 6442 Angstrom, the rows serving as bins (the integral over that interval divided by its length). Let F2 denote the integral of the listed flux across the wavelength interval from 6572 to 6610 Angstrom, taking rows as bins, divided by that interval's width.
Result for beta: 64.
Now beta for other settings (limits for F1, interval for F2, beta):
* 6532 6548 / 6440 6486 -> 62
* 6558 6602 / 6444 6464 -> 65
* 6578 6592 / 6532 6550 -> 69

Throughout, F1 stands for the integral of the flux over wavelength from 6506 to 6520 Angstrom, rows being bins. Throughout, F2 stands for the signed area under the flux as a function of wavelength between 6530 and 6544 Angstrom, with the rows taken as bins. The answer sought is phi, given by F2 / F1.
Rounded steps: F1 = 445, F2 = 440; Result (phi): 0.99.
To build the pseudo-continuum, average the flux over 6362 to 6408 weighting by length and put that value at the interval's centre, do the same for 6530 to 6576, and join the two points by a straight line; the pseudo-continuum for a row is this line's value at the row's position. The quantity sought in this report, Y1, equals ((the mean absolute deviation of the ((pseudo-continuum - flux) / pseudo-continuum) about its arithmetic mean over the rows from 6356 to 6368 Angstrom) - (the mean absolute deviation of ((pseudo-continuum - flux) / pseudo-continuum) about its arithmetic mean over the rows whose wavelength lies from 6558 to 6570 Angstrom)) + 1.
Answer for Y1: 0.96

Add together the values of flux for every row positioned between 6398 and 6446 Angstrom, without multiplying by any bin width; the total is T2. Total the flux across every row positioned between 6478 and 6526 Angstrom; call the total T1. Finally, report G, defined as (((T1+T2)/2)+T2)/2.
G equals 722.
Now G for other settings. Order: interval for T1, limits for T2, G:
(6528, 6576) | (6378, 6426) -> 737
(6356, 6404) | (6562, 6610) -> 800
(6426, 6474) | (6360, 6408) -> 711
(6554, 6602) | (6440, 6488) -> 760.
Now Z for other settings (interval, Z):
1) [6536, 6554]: 1099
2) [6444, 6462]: 853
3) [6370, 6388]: 919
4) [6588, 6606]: 1175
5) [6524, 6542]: 1015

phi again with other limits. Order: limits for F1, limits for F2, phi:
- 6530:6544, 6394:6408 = 0.94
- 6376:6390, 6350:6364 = 1.02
